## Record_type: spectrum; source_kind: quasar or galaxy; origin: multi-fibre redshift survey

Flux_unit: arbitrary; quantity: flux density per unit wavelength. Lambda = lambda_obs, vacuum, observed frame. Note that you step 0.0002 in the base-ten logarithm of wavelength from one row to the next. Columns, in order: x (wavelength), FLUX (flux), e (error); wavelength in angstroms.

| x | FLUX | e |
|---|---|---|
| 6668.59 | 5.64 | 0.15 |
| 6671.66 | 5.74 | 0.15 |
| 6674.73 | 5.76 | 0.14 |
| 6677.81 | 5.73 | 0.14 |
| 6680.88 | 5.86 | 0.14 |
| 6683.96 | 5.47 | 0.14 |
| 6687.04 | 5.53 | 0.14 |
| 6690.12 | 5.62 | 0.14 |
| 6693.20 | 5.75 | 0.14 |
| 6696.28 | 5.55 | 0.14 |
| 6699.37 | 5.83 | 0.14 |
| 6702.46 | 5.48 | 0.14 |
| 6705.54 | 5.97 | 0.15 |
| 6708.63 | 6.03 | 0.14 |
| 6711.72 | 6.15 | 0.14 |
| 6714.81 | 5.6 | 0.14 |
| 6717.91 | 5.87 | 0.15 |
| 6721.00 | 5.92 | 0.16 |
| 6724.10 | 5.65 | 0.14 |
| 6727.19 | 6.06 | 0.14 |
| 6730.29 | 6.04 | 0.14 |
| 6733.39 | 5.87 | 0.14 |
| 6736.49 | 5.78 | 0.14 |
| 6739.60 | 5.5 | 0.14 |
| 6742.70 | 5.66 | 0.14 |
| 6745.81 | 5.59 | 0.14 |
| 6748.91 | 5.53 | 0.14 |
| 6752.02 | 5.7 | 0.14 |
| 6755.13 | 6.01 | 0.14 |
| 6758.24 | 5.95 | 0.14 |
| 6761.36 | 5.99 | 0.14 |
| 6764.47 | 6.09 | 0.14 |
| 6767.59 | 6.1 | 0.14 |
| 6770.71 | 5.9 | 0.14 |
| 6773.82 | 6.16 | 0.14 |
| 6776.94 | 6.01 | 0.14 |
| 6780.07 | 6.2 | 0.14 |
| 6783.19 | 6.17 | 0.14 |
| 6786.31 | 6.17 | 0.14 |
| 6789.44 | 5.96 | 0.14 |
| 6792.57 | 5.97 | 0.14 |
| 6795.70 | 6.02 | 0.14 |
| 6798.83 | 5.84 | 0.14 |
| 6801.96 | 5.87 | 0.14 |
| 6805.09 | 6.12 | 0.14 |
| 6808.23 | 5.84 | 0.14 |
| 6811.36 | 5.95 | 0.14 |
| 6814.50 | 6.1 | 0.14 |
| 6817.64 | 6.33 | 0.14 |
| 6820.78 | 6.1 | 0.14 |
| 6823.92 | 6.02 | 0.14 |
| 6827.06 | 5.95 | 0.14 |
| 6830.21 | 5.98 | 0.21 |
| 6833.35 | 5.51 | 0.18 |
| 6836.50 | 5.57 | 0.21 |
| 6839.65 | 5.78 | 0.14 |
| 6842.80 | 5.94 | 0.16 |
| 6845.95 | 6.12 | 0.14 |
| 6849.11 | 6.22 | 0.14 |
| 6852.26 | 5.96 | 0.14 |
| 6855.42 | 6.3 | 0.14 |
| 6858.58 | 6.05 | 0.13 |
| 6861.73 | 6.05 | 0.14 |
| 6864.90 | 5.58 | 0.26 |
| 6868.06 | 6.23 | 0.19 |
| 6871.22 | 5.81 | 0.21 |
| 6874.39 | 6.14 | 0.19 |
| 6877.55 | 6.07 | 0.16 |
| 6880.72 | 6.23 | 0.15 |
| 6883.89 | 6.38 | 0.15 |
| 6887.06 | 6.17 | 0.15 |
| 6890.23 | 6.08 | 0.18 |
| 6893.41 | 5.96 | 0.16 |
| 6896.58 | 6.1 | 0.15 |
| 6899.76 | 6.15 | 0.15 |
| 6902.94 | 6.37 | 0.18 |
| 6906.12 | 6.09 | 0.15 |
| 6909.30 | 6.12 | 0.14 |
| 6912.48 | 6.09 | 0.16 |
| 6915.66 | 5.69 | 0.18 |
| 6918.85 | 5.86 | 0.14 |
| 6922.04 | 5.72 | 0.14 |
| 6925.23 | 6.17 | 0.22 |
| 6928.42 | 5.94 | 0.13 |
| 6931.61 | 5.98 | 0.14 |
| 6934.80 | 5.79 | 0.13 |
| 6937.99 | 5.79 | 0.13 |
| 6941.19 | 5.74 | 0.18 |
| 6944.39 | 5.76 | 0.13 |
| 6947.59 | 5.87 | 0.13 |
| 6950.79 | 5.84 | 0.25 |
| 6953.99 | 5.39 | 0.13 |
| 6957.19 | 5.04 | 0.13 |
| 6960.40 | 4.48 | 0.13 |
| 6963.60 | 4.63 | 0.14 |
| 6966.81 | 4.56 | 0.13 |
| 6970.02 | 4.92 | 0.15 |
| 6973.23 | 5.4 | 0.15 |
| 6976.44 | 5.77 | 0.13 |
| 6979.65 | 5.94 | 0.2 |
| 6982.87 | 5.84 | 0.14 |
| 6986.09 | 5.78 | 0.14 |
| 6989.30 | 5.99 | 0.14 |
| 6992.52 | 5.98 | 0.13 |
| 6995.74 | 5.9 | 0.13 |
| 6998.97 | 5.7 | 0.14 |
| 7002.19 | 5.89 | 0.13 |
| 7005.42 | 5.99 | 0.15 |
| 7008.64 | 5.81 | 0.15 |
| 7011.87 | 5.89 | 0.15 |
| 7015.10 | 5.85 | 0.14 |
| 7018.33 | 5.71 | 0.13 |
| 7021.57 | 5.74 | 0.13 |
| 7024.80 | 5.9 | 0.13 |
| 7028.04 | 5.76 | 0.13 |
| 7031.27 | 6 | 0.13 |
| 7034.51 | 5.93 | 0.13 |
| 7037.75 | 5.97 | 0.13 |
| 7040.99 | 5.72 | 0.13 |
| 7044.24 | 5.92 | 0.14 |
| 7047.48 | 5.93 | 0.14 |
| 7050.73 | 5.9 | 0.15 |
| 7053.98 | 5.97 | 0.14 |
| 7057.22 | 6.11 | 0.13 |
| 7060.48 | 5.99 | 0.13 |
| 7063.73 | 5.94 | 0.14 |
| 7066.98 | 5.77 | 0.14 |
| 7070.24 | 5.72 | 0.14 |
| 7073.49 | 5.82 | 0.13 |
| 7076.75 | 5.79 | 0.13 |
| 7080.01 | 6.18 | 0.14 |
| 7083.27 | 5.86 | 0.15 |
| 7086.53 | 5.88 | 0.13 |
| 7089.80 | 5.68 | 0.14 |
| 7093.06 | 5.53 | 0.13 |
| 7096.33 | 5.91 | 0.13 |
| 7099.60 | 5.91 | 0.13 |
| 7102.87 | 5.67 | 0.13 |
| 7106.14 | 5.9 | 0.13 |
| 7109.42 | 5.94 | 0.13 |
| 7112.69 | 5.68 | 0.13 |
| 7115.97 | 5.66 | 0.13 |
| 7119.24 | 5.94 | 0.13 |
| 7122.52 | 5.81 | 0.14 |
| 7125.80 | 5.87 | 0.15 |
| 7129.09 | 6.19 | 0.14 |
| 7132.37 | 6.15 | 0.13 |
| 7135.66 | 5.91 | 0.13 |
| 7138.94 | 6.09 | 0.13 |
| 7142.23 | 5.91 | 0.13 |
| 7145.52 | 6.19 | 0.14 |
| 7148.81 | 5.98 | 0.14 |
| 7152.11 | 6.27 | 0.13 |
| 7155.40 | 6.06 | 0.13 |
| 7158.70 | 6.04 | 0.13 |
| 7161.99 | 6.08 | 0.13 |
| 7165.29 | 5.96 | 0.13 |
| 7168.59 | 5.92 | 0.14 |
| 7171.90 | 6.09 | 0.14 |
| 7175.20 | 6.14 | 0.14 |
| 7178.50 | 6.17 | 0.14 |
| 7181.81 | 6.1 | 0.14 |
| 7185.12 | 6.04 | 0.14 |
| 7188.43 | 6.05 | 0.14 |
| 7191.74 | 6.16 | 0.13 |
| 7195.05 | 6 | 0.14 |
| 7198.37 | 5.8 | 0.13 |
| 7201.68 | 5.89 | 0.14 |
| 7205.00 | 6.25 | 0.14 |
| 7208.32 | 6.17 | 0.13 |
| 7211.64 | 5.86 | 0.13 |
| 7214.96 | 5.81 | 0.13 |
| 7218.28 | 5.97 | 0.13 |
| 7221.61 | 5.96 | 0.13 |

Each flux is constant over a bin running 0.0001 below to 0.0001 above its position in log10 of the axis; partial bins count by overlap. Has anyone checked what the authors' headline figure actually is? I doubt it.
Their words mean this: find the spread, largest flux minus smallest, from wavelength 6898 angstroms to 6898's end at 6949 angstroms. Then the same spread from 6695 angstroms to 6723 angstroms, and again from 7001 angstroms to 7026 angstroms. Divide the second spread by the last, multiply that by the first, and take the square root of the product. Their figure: 1.3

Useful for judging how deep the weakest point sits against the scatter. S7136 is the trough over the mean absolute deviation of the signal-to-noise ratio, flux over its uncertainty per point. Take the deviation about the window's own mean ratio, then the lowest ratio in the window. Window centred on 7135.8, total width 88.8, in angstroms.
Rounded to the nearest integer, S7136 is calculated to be 24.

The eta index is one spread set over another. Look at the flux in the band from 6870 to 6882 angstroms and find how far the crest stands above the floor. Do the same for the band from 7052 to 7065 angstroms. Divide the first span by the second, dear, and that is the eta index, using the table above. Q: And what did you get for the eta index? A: 2.5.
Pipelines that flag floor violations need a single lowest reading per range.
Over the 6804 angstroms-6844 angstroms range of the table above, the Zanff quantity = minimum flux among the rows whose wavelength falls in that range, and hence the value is 5.51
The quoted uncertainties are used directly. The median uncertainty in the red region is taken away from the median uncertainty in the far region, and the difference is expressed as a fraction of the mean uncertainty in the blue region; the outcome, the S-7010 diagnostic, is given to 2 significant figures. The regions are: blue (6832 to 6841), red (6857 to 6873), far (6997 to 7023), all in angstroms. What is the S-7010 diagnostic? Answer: -0.28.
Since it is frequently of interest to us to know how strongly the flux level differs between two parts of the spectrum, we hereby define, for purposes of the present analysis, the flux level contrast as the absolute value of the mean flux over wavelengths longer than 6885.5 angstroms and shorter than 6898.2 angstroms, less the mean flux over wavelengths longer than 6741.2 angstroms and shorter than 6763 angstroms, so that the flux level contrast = 0.30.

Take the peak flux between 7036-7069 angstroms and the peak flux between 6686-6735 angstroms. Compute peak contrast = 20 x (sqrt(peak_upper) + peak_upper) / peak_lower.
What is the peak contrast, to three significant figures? 27.9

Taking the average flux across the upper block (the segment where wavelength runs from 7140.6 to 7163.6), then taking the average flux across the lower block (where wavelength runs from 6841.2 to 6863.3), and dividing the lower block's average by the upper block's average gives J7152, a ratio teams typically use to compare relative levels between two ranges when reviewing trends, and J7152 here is 1.00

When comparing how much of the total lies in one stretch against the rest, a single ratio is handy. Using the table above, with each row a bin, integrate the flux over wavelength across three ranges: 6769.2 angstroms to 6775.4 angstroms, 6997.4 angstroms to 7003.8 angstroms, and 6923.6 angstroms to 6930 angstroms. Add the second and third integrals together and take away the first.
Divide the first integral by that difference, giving 0.98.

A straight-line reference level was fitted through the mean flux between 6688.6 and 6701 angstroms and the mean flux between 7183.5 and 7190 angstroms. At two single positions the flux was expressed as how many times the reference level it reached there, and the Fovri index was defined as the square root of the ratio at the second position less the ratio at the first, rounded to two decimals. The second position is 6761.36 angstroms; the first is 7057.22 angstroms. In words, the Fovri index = 0.13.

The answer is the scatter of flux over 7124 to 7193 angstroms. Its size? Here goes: 0.11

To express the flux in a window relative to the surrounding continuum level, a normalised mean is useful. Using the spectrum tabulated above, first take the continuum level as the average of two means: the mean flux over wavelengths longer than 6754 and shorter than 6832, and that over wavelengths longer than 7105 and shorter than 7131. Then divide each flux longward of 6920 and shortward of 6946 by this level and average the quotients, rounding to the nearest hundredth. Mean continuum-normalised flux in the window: 0.98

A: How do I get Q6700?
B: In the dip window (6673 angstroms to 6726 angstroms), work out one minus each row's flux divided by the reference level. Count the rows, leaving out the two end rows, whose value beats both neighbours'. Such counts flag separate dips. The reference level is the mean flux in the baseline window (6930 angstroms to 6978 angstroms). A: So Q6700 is 5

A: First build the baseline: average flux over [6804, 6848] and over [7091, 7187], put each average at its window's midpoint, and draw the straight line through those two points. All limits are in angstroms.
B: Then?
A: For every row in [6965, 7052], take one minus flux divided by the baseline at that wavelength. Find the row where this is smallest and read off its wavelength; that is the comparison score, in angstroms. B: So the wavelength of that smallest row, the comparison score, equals 7031.27 angstroms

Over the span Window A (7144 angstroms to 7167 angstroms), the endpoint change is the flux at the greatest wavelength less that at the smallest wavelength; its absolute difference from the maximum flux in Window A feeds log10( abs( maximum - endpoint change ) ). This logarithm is 0.813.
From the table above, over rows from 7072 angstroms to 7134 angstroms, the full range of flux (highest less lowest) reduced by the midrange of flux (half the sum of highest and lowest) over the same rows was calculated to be -5.20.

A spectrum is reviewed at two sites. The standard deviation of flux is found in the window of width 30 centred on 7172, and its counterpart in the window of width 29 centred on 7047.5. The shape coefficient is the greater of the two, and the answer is 0.10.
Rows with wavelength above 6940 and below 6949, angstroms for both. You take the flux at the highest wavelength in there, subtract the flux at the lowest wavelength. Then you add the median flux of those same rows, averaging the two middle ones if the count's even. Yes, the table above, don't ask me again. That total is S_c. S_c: 5.89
